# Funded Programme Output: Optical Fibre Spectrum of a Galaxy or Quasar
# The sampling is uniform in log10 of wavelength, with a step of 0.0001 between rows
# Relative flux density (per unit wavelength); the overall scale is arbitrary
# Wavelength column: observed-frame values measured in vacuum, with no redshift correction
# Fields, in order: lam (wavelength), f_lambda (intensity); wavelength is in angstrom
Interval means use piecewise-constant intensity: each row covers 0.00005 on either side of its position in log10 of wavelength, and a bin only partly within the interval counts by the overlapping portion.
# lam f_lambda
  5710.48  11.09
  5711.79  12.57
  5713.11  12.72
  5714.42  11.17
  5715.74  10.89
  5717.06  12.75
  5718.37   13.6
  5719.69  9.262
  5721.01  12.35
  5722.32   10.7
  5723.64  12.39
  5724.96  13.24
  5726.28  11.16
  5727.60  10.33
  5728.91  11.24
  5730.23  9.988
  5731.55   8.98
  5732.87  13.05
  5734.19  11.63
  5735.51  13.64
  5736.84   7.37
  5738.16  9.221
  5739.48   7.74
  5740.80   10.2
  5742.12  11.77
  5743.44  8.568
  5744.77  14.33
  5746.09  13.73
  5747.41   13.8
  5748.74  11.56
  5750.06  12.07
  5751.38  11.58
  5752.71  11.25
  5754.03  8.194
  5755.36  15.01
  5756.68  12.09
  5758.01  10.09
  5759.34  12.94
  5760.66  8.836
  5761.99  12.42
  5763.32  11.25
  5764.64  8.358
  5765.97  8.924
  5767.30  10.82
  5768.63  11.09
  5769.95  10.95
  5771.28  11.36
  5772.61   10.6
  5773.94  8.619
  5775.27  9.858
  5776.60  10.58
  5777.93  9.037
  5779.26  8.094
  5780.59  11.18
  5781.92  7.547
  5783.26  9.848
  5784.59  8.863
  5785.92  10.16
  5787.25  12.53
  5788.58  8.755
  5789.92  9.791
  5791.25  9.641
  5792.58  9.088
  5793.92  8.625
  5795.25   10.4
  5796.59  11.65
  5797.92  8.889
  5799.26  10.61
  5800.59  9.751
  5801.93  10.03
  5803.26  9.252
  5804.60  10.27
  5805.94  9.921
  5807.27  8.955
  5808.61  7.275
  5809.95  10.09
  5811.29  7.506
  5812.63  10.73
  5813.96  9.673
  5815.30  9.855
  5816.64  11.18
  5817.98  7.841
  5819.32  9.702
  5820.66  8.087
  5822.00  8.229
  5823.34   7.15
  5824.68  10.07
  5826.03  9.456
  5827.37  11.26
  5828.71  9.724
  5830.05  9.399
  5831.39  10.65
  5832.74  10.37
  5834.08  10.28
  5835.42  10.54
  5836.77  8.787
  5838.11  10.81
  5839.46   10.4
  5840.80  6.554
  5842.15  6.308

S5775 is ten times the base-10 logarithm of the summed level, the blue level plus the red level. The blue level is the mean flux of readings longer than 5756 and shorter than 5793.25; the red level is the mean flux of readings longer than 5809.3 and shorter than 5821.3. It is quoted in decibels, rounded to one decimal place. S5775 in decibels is 12.9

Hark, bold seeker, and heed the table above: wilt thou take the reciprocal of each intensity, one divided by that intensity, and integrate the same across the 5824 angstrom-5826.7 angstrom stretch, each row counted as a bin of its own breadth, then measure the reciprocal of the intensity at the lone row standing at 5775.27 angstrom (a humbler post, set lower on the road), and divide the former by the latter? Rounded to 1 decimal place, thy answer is 2.7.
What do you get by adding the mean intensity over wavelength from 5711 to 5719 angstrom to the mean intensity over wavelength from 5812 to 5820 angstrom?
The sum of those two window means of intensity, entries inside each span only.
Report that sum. 22.1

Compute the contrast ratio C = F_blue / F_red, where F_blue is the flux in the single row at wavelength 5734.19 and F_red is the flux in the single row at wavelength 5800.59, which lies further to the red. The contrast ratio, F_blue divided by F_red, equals 1.19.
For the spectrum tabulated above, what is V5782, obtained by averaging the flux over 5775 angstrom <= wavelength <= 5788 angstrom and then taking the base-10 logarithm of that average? 0.99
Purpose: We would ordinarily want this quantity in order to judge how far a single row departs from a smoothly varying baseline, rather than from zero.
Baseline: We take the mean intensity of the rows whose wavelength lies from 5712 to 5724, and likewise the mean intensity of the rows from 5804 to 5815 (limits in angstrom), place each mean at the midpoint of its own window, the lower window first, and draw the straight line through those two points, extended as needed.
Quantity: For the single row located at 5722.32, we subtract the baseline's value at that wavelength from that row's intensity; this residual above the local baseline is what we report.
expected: -1.0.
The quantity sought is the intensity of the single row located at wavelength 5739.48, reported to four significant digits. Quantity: 7.740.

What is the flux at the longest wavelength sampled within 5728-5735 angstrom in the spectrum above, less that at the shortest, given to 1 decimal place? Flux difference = 0.4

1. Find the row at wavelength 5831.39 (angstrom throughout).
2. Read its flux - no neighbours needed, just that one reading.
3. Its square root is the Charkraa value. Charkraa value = 3.3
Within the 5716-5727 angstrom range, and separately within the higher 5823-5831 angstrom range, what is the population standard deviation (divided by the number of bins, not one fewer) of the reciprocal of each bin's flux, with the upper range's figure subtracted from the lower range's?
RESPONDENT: -0.005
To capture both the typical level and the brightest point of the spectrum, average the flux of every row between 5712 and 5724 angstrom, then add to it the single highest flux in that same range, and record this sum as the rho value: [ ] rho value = 25.4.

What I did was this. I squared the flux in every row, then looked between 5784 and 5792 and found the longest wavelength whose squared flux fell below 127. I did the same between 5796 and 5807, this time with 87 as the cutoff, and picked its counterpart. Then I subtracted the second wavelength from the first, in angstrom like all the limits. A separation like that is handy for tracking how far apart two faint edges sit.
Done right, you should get -12.0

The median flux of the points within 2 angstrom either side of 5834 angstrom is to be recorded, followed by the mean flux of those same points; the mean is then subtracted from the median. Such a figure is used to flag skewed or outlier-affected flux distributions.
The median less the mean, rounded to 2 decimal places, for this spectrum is -0.03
